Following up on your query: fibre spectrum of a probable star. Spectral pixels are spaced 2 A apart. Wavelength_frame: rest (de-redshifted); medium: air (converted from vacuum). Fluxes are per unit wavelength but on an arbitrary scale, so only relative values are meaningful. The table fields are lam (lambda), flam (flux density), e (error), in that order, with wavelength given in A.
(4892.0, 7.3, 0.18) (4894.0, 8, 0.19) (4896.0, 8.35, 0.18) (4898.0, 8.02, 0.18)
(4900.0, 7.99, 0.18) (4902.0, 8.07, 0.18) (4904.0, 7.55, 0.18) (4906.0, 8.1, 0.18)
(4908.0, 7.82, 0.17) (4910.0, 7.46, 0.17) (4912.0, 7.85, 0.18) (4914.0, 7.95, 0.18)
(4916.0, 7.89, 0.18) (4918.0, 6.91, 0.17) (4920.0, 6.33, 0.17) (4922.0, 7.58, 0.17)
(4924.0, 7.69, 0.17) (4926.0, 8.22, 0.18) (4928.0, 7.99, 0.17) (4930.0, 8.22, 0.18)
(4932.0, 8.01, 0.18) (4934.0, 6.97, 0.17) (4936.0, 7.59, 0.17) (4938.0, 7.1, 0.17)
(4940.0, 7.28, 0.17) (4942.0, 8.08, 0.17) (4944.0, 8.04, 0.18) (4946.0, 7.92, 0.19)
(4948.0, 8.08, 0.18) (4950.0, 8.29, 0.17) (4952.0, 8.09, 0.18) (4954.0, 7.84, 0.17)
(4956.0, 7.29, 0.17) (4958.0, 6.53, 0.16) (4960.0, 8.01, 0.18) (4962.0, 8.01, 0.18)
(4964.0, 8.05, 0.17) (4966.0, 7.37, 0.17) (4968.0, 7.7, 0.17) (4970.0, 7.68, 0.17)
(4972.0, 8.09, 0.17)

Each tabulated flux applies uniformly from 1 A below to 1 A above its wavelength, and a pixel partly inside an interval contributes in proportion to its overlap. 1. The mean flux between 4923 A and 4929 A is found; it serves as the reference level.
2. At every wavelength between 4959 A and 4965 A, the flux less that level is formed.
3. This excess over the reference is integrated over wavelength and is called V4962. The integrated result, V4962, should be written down 0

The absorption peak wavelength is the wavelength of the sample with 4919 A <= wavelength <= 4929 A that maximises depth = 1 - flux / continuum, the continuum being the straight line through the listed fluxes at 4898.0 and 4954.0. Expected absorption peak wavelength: 4920.0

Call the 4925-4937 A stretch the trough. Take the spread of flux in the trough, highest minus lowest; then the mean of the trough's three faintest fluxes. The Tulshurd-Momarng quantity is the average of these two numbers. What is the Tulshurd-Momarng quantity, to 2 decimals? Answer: 4.38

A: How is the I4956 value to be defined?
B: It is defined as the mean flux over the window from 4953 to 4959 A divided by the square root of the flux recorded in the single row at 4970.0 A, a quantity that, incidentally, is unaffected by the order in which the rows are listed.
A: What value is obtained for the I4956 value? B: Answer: 2.61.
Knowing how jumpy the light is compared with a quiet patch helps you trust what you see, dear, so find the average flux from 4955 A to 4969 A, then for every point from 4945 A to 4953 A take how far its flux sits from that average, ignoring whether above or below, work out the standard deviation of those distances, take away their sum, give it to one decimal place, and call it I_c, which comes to -2.0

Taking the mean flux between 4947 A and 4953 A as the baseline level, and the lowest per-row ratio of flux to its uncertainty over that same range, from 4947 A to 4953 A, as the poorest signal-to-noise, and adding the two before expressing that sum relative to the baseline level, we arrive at 6.51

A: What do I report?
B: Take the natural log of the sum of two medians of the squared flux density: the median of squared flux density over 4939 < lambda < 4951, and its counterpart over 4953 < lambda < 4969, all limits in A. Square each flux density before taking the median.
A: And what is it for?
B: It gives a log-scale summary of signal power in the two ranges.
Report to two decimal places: 4.83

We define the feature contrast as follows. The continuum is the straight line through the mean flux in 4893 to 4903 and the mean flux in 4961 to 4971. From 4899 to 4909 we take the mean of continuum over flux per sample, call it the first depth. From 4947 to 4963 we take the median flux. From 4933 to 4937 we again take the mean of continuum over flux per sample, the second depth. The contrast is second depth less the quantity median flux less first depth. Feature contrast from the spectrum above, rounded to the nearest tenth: -5.9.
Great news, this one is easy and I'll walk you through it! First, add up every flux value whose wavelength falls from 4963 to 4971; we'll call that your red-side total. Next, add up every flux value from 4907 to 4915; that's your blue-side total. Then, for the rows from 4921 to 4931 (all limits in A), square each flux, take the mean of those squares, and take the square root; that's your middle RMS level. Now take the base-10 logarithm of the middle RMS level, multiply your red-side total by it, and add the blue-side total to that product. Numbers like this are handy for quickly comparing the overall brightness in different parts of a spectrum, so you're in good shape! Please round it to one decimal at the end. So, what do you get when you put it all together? 58.8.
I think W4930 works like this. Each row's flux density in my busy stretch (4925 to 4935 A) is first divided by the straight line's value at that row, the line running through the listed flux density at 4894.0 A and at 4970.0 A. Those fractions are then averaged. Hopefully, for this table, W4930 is 1.004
